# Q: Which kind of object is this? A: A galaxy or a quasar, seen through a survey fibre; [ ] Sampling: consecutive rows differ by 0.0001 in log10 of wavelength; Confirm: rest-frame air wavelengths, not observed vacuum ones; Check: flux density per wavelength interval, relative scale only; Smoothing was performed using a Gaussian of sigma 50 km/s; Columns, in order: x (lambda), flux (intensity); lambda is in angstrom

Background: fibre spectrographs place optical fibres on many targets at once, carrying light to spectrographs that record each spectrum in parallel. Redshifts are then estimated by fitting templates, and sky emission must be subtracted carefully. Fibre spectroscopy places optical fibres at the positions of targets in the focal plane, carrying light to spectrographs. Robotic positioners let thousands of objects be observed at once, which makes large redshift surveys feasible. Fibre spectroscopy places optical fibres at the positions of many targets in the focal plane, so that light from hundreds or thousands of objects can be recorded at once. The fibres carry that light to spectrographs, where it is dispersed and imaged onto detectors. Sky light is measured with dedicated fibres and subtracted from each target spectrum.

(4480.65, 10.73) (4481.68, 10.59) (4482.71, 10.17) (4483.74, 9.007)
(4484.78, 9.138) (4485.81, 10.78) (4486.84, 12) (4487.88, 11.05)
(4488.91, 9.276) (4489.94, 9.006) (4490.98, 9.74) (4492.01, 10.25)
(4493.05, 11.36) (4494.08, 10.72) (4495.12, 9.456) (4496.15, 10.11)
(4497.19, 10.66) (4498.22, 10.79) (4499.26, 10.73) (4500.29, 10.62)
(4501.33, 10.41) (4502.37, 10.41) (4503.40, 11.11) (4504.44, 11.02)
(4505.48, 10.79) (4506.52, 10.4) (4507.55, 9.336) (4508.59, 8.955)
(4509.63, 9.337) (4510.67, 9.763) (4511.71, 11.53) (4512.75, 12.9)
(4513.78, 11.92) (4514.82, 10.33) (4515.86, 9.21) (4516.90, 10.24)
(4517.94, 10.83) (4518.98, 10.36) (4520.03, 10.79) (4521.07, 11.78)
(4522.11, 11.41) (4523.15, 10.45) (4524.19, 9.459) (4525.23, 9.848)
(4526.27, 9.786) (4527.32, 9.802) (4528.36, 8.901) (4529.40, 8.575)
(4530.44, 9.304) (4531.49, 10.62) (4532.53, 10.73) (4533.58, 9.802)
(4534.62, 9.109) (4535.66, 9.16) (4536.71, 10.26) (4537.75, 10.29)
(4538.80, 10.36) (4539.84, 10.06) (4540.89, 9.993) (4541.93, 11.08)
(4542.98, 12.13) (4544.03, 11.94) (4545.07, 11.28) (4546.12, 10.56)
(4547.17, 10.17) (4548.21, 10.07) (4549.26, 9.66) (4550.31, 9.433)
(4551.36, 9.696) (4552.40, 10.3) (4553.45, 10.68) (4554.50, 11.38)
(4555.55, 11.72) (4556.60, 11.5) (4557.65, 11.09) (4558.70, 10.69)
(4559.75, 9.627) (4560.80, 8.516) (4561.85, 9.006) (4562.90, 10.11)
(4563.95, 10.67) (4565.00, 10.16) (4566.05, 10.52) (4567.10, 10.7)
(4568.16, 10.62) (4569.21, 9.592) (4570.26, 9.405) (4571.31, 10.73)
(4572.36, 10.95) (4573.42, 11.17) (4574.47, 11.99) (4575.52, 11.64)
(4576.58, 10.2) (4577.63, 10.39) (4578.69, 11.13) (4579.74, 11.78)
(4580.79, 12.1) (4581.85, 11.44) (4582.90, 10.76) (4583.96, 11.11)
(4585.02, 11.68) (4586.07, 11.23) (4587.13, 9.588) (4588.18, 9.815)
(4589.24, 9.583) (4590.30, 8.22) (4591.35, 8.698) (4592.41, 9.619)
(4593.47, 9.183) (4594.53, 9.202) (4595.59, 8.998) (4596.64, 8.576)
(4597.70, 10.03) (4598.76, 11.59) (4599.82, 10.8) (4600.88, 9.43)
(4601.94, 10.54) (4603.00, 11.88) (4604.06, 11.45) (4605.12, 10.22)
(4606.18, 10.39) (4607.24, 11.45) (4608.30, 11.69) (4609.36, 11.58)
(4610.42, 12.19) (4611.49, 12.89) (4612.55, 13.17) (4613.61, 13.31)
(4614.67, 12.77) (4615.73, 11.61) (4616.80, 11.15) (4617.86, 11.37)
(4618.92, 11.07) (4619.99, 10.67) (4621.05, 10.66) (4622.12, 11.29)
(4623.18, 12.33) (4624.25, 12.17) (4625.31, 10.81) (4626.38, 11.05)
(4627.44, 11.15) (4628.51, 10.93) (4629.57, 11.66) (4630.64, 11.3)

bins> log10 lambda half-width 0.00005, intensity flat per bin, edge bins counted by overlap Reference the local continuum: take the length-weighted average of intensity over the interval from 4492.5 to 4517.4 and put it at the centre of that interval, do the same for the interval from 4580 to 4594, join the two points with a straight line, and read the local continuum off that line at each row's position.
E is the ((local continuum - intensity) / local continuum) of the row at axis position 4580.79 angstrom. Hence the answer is -0.18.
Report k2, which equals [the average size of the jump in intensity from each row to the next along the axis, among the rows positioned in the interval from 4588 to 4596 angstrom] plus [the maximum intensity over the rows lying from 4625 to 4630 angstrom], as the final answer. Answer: 12.2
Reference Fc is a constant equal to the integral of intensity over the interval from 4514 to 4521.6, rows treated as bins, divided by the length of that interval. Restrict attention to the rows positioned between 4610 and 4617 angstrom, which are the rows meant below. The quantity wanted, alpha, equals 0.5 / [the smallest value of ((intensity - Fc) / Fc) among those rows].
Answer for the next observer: 9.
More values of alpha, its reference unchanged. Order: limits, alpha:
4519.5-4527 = -5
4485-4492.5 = -3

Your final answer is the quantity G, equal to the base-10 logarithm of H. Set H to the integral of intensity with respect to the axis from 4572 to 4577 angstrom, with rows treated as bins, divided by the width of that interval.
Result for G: 1.05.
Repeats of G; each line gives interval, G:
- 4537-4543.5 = 1.03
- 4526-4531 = 0.97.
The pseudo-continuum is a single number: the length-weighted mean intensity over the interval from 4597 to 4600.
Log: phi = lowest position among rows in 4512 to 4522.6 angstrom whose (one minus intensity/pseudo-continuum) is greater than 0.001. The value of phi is 4514.82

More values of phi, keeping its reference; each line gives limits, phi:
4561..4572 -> 4561.85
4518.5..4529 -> 4518.98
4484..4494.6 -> 4484.78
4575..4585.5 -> 4576.58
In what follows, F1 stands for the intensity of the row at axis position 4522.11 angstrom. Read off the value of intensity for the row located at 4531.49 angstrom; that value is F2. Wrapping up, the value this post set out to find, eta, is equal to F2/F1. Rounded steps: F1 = 11.41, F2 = 10.62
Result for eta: 0.93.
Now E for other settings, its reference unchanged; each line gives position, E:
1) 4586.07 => -0.09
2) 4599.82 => -0.06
